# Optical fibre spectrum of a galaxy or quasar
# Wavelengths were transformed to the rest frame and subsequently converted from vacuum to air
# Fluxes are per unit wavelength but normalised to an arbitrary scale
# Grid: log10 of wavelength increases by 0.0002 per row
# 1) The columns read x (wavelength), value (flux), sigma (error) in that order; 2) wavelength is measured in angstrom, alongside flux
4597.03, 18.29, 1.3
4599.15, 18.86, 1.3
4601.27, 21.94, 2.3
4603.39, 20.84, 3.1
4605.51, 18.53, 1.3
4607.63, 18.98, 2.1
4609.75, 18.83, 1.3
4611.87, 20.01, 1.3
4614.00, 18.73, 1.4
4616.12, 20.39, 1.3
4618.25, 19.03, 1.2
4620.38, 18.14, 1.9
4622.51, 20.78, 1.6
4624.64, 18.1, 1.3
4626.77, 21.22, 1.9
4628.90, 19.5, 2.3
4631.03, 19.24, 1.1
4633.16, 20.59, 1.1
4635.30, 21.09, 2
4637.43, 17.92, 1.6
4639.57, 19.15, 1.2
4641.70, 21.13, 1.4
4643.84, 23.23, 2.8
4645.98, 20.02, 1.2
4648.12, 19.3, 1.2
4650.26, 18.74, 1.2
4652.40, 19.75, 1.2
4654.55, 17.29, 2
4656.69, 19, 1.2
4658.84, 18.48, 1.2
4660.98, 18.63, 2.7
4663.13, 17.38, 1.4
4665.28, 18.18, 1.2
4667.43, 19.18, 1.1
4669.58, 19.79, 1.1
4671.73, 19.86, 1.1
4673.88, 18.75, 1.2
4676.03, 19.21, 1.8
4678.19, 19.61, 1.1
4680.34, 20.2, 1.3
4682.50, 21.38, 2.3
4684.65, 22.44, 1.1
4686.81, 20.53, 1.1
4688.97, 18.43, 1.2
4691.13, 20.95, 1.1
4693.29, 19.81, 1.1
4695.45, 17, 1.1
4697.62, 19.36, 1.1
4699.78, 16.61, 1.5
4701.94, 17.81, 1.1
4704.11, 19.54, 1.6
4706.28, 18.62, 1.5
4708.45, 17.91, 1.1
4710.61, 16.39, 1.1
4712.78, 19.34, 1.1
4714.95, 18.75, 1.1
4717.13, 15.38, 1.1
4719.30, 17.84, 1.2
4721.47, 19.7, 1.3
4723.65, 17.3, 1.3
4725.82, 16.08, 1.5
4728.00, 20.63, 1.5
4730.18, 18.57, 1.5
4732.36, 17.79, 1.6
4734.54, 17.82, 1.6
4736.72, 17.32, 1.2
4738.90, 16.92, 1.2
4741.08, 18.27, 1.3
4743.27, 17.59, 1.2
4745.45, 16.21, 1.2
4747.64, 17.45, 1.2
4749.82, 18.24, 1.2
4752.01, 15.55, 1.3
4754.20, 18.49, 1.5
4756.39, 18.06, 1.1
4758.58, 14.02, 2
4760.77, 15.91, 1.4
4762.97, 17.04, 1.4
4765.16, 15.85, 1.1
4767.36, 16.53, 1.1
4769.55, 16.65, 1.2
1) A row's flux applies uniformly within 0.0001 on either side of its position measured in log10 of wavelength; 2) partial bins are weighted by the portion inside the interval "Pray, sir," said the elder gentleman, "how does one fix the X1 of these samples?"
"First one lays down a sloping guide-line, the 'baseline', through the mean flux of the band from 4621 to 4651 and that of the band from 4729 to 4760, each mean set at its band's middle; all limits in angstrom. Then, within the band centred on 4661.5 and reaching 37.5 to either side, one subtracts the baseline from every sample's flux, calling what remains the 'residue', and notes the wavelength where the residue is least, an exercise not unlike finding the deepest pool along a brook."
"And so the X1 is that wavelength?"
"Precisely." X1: 4654.55 angstrom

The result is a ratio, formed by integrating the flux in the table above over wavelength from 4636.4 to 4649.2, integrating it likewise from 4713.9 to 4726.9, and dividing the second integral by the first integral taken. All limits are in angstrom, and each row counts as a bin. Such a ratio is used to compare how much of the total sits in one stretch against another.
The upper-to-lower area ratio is 0.88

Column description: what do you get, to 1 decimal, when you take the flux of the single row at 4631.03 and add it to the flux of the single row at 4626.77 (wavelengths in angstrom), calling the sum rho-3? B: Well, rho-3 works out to 40.5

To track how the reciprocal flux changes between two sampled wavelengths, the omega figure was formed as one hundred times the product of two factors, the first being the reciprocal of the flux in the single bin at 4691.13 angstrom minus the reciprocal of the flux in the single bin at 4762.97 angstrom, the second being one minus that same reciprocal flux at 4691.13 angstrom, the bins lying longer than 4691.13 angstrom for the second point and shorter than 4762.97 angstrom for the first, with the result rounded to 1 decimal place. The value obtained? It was -1.0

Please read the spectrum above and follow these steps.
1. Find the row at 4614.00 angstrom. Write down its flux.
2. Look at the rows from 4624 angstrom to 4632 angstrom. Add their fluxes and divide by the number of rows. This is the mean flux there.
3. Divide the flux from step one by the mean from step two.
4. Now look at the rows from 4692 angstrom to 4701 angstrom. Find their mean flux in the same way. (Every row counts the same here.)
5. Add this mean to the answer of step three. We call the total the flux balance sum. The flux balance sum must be 19.2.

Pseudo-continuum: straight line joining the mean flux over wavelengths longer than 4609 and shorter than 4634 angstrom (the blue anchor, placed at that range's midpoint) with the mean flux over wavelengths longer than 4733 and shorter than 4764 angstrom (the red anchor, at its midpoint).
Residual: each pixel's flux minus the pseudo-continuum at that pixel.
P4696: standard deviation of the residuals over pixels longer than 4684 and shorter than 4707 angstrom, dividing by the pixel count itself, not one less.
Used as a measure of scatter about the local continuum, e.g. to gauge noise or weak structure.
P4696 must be 1.58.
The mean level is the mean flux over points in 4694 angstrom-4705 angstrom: 18.1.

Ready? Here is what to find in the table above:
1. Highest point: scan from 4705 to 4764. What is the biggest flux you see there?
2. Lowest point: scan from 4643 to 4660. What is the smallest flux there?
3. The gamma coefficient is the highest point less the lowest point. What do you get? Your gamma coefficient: 3.3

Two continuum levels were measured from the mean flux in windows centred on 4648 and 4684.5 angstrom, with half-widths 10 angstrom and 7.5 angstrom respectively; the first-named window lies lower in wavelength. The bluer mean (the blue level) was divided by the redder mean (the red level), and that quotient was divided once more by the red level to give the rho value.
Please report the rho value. 0.0469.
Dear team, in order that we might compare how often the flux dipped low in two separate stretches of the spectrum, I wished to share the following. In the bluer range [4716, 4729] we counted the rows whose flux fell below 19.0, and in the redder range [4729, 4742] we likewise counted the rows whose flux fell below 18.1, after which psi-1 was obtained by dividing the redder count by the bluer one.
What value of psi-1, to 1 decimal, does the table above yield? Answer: 1.0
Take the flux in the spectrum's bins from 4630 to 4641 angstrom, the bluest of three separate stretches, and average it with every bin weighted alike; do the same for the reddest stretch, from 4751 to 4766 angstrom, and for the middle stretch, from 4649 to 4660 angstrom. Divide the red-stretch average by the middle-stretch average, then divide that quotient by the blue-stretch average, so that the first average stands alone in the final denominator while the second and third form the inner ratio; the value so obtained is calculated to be 0.045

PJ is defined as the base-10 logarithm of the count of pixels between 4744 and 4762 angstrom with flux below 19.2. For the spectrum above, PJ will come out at 0.90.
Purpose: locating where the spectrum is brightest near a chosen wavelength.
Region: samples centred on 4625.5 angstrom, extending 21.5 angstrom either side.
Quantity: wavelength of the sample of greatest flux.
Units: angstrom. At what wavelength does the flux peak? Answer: 4643.84 angstrom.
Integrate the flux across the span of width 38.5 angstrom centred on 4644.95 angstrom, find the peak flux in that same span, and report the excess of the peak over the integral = -729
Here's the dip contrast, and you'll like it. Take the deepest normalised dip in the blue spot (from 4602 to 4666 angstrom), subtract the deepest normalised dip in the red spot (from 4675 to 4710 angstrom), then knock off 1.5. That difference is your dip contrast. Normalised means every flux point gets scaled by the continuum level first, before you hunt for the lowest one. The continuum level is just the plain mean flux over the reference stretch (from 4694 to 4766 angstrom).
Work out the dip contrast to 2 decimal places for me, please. -1.46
